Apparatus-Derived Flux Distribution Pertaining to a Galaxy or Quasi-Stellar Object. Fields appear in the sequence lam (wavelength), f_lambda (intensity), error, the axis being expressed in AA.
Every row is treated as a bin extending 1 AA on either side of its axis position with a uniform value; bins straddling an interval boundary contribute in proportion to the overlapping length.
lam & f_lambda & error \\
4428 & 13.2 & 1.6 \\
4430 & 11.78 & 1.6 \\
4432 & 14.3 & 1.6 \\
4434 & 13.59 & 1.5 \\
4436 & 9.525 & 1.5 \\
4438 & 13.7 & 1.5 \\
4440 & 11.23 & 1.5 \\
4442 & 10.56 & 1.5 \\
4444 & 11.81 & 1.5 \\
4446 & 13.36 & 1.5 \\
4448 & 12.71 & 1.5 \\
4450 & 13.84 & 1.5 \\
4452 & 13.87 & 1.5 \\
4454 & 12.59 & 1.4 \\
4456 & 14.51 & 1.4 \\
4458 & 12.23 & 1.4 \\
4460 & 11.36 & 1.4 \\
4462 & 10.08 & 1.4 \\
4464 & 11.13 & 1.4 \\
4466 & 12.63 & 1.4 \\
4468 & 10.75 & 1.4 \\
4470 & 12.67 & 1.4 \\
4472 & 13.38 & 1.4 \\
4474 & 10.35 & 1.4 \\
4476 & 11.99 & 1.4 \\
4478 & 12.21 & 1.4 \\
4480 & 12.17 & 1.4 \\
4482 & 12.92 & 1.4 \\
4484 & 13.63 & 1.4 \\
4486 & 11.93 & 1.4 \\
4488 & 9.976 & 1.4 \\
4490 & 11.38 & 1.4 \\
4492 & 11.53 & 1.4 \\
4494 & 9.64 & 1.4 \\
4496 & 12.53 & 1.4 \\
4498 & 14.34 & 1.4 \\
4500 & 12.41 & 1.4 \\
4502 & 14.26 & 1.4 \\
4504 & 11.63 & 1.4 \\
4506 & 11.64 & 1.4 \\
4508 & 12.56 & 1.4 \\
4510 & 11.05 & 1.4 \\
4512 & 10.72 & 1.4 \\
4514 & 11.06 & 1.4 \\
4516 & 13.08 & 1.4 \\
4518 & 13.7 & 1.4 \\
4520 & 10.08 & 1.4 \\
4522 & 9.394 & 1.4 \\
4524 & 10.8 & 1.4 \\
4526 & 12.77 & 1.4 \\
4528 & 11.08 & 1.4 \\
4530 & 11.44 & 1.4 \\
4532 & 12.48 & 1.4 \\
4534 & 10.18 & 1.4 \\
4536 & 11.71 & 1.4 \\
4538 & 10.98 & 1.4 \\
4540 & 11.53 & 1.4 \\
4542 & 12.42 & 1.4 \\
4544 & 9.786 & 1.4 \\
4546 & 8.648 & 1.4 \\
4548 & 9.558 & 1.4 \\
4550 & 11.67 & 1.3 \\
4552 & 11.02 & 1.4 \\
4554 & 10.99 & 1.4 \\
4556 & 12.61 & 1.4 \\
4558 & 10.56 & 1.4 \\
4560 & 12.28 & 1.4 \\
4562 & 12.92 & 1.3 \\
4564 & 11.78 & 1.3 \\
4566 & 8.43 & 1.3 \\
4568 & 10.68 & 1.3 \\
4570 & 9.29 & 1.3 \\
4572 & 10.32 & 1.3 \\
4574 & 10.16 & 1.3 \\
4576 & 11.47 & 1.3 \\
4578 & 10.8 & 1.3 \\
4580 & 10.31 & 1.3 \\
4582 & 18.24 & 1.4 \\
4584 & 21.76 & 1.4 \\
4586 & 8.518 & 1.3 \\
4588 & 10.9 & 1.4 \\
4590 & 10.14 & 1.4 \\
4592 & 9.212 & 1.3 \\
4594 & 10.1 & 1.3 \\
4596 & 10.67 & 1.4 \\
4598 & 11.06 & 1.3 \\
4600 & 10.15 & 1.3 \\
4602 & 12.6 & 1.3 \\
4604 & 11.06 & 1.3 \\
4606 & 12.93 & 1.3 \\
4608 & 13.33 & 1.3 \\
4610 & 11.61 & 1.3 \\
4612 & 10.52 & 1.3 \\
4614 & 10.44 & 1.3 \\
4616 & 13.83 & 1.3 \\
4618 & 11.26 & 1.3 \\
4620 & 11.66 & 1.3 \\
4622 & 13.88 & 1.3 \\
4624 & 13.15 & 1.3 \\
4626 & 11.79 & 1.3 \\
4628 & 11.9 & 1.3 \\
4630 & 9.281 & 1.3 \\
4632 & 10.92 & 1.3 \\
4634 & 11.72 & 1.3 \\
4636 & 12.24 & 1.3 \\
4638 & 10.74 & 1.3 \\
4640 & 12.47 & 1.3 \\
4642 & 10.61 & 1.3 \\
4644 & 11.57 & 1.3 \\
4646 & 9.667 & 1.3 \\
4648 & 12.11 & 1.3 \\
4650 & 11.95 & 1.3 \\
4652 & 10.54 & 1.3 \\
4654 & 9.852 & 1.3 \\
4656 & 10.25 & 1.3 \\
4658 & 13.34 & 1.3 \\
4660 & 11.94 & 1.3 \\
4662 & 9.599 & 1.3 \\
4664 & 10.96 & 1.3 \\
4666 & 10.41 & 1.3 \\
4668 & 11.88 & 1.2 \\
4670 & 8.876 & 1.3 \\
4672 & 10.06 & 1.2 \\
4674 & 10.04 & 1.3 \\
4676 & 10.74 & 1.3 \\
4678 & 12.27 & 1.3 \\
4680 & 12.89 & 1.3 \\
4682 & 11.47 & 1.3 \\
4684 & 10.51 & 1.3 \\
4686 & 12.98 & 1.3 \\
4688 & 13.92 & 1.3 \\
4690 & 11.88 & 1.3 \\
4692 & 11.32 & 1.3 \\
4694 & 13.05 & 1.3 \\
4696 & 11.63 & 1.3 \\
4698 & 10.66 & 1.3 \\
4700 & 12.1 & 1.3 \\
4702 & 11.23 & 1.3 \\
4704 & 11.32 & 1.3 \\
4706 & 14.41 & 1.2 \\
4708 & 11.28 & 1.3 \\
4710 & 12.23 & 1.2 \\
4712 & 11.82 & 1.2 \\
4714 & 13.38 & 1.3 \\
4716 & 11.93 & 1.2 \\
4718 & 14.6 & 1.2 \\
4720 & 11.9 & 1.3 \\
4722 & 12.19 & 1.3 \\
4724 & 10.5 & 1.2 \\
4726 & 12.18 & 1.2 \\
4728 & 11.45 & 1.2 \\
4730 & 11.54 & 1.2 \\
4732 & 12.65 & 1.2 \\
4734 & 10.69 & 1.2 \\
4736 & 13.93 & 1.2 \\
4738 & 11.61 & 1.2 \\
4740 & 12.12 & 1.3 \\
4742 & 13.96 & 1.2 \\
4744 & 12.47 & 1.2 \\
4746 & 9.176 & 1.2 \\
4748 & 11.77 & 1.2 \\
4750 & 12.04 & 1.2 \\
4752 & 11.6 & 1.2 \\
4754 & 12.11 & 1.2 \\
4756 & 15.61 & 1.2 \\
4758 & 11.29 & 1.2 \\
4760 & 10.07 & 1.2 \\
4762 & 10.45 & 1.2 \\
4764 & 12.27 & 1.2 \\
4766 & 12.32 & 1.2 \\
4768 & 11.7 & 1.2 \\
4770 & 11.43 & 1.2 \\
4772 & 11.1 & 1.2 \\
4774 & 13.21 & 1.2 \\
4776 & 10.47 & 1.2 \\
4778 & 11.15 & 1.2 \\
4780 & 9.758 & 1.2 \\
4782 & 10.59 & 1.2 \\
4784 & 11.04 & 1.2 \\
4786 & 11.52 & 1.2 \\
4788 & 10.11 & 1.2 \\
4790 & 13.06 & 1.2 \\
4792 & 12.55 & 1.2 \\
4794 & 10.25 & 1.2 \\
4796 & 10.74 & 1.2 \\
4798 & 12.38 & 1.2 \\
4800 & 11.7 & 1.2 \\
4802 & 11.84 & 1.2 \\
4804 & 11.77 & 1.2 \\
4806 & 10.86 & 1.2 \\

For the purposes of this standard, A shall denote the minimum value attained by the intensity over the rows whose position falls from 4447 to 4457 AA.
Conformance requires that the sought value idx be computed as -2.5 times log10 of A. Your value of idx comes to -2.75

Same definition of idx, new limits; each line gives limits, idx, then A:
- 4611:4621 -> -2.55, 10.44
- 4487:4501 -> -2.46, 9.64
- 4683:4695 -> -2.55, 10.51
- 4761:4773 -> -2.55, 10.45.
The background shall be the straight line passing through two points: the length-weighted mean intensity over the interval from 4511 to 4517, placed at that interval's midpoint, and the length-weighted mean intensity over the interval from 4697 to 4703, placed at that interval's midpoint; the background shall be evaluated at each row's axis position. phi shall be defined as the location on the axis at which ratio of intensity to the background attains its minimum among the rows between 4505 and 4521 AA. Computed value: 4520 AA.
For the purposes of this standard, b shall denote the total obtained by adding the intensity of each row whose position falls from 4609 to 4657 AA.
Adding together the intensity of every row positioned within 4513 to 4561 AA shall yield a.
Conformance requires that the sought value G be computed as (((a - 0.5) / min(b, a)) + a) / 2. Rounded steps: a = 270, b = 274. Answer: 135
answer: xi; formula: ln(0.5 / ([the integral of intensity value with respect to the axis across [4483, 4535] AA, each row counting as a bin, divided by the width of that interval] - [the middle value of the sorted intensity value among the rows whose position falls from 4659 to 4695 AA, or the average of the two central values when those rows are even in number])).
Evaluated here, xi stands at 0.4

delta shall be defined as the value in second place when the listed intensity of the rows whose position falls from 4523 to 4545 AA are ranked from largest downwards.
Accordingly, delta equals 12.48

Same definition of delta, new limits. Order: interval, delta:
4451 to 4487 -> 13.87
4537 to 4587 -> 18.24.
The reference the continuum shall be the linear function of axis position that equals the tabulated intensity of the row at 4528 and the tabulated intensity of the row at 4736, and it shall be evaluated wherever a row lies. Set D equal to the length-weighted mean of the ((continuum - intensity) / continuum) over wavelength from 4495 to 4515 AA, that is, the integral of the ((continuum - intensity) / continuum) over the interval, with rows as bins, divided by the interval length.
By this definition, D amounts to -0.14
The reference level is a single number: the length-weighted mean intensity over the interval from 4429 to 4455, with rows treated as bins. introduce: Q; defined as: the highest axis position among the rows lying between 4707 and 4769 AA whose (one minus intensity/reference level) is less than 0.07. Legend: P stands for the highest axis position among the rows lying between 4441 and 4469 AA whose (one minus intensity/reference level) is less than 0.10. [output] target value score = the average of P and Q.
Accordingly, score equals 4617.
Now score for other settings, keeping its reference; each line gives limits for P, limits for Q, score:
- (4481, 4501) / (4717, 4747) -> 4622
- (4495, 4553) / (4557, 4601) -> 4567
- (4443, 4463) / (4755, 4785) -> 4617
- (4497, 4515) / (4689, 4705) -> 4604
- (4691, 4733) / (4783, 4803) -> 4767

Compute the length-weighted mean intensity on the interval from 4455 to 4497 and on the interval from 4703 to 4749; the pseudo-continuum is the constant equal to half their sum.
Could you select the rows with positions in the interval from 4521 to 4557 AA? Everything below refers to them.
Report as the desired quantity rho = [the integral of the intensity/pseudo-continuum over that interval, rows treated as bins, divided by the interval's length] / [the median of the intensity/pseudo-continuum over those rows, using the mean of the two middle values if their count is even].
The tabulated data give 1.00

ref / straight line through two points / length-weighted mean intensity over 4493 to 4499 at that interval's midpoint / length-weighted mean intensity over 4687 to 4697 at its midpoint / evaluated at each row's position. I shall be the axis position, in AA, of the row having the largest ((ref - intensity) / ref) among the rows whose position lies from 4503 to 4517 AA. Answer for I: 4512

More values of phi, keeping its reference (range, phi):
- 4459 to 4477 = 4462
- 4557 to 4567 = 4566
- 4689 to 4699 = 4698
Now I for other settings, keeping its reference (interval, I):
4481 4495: 4494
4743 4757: 4746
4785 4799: 4788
